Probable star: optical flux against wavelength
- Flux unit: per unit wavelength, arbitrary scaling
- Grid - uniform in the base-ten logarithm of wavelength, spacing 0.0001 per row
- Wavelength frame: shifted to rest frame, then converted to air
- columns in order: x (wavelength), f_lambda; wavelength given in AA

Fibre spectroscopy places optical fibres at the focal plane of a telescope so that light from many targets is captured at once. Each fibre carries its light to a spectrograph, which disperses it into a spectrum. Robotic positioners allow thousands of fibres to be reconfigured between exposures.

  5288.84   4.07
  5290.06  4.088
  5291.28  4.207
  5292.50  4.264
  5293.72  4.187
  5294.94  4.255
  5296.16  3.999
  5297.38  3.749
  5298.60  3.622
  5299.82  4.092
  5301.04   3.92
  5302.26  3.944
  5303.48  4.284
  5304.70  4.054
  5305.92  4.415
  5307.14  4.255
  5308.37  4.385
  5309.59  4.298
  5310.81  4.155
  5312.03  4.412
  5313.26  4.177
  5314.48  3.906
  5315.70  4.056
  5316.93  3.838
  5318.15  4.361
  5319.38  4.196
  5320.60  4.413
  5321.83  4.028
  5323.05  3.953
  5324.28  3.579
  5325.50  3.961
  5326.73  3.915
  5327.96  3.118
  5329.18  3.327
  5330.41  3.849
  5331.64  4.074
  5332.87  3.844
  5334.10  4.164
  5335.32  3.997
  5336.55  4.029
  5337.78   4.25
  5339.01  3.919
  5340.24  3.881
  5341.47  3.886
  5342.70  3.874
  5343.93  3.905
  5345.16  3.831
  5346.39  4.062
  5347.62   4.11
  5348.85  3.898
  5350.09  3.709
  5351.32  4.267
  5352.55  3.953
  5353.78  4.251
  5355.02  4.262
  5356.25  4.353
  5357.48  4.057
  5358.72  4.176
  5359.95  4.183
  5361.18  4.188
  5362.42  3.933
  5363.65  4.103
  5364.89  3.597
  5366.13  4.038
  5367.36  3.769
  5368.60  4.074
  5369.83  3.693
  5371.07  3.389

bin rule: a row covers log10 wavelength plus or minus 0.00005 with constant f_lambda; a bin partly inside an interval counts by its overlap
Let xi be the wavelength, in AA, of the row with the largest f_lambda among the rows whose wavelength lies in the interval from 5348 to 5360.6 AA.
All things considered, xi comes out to 5356.25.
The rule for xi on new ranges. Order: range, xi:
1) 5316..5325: 5320.60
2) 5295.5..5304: 5303.48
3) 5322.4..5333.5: 5331.64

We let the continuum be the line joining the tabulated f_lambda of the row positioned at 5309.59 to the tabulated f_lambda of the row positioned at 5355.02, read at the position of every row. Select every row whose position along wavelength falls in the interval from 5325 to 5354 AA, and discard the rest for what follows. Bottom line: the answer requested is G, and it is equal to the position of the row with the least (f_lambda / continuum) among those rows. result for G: 5327.96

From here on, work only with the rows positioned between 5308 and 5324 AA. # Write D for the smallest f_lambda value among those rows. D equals 3.838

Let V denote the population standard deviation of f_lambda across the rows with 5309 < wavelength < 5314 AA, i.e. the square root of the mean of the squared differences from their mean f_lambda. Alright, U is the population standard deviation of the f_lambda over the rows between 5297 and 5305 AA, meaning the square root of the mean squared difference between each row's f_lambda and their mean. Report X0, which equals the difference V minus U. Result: -0.10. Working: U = 0.204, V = 0.10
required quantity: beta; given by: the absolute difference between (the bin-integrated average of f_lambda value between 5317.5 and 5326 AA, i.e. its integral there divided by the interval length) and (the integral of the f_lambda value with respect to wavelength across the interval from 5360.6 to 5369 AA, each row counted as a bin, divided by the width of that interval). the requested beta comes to 0.12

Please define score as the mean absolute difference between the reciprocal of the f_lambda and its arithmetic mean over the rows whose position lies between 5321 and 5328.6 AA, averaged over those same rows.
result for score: 0.021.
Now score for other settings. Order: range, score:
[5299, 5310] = 0.009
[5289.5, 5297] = 0.005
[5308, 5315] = 0.008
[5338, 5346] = 0.001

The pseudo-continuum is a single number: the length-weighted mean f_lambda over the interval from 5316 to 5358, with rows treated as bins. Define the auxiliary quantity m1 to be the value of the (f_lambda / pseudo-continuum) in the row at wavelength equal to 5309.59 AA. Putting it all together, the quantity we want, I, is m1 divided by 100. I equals 0.0108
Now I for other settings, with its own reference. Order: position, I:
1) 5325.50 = 0.0100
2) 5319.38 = 0.0106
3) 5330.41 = 0.0097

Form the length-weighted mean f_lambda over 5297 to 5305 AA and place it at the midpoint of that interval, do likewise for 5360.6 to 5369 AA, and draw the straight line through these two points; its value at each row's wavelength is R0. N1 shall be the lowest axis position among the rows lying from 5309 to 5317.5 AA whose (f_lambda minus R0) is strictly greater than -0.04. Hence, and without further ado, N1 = 5309.59 AA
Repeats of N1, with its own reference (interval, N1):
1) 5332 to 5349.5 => 5334.10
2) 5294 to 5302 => 5294.94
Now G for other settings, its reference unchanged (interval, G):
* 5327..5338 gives 5327.96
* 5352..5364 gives 5362.42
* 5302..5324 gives 5316.93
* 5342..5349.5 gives 5345.16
